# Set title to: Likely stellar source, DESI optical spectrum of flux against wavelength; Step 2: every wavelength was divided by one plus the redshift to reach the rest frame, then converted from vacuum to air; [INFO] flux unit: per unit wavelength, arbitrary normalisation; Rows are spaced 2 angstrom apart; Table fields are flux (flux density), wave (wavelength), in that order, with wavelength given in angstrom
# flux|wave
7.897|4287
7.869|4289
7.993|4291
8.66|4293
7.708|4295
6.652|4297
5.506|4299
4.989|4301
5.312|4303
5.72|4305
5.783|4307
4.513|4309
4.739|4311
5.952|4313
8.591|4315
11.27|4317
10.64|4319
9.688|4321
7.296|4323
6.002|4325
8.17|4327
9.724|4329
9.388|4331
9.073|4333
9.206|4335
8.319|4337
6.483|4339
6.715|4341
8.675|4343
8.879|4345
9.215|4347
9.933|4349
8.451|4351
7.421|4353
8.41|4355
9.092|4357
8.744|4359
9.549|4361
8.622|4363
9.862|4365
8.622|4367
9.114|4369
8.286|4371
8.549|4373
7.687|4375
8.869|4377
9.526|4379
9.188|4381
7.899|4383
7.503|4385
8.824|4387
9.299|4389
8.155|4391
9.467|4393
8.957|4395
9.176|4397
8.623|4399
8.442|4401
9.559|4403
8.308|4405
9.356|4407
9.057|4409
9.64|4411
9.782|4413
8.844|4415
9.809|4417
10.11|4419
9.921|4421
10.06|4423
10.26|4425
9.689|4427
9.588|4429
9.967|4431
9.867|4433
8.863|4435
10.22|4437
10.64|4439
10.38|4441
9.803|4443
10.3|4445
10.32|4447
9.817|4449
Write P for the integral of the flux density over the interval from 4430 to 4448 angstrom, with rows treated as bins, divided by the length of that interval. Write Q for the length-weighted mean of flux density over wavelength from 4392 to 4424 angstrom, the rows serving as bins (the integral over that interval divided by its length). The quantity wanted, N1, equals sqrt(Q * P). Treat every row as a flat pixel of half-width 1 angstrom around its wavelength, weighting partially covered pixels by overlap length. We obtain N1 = 9.7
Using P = 10.0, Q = 9.3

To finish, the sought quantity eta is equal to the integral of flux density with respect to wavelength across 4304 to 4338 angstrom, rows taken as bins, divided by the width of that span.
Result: 7.9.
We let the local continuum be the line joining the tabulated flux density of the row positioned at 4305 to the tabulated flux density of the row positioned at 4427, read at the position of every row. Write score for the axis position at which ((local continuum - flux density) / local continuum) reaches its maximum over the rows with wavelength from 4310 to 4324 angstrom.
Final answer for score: 4311 angstrom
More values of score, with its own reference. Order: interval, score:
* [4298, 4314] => 4309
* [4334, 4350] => 4339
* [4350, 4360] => 4353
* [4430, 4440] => 4435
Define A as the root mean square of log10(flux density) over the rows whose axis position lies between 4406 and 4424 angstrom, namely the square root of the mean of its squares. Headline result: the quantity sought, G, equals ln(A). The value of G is -0.017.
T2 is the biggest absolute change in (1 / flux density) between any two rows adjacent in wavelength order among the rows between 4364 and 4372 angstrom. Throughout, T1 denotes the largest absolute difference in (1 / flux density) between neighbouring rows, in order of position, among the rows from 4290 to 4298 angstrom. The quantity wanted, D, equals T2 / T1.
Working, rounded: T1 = 0.021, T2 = 0.015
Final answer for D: 1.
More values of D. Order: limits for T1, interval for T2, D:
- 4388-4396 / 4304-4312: 3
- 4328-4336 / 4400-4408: 4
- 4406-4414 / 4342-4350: 1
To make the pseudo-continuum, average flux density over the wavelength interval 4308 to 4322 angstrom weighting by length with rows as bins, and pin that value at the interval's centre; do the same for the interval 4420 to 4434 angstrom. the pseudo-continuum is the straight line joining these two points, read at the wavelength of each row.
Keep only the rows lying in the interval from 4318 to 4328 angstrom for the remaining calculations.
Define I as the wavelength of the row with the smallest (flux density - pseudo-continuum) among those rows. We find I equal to 4325 angstrom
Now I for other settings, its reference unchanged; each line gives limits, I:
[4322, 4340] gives 4325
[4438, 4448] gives 4443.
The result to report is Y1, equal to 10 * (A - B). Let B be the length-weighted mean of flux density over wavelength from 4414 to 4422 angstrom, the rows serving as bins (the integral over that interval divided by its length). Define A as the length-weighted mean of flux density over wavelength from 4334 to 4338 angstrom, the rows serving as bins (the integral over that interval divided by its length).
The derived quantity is -9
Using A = 8.76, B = 10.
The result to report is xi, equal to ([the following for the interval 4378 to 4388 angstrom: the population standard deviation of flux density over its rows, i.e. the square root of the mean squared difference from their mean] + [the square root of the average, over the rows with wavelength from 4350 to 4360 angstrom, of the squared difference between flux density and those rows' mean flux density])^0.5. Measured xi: 1.15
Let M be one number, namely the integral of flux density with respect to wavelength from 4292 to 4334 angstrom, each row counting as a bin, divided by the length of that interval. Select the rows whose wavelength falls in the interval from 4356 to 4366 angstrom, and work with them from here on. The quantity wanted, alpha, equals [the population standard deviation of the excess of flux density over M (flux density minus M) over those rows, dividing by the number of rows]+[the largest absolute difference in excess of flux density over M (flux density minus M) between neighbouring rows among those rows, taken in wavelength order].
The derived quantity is 1.7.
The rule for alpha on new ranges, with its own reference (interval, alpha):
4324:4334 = 3.5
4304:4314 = 1.9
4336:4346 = 3.0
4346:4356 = 2.3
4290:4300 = 2.3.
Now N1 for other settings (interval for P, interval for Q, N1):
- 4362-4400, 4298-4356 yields 8.2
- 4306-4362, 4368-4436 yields 8.7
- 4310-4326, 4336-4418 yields 8.4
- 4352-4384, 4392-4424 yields 9.0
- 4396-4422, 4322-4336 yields 8.8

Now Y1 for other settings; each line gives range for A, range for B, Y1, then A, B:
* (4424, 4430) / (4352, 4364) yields 12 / 9.85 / 9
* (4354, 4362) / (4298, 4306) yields 36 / 8.95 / 5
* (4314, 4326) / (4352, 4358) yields 6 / 8.91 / 8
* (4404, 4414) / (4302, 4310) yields 39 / 9.23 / 5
